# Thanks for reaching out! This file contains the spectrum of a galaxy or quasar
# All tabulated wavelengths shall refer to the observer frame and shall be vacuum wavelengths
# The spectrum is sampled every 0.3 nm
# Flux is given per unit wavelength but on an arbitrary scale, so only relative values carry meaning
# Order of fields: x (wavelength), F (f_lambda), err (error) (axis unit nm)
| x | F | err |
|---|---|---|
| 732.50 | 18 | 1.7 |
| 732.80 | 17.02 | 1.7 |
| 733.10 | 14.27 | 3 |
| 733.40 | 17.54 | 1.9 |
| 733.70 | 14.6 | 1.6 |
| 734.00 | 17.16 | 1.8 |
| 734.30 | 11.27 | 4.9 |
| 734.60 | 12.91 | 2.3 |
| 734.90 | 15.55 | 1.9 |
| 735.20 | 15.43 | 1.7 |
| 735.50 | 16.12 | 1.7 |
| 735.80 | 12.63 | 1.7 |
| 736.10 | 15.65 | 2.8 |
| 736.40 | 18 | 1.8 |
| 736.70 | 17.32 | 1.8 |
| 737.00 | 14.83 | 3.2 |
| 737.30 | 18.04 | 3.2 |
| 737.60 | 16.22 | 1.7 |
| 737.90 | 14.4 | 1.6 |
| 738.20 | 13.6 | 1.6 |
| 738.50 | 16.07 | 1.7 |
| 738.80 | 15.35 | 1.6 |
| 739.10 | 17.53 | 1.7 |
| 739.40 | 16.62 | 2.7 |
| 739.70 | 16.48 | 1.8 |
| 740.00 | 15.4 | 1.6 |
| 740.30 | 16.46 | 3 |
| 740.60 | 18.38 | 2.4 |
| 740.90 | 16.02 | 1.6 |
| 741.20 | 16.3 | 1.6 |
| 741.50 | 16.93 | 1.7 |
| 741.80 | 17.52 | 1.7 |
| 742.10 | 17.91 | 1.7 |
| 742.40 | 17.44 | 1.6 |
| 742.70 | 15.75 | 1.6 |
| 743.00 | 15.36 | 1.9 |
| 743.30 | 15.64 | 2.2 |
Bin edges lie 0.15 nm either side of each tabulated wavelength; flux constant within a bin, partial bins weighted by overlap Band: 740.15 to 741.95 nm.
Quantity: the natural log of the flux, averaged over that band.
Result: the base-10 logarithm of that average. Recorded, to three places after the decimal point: 0.452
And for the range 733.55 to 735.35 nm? 0.426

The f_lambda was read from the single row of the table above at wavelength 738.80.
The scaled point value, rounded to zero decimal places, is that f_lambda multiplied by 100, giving 1535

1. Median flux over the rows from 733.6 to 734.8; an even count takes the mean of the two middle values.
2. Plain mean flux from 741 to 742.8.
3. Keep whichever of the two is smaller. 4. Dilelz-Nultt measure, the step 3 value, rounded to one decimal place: 13.8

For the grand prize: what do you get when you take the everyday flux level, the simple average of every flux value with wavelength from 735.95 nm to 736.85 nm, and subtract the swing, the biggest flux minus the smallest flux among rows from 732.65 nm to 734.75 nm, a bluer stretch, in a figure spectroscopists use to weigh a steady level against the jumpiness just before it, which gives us 10.7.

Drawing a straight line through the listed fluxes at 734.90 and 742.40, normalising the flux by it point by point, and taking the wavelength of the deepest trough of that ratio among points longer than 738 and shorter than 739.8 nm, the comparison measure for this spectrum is 738.20 nm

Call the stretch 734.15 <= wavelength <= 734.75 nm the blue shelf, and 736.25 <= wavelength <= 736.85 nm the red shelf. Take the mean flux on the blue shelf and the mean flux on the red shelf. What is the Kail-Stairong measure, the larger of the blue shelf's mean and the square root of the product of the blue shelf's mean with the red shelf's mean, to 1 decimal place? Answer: 14.6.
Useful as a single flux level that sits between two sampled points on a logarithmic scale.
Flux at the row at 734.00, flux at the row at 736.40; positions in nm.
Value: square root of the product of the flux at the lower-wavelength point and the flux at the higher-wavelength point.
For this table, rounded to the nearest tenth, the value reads 17.6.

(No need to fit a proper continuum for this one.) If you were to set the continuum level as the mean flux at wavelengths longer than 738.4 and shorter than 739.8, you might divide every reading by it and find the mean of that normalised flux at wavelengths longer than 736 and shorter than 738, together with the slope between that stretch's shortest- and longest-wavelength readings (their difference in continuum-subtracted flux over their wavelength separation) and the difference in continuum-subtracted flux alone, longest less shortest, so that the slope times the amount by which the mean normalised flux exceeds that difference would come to -1.6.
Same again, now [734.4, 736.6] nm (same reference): -11.8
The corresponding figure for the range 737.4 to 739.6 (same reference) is 0.1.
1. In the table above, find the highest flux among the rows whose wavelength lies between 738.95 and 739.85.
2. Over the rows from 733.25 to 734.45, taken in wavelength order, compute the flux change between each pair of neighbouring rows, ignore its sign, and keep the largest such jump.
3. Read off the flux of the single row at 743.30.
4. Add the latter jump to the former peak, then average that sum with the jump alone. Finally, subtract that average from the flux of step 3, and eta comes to 1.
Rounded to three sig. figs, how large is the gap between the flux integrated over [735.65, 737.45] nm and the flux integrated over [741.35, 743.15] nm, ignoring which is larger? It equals 1.33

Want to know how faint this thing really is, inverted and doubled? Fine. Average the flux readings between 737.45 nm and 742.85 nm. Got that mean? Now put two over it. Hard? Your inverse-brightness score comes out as 0.122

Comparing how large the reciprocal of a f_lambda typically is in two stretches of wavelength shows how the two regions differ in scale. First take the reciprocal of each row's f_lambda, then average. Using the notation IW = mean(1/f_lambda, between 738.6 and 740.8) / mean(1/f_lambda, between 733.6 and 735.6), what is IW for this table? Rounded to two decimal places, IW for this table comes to 0.87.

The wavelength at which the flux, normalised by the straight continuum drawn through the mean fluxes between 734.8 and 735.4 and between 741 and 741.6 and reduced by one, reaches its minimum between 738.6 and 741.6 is 740.00 nm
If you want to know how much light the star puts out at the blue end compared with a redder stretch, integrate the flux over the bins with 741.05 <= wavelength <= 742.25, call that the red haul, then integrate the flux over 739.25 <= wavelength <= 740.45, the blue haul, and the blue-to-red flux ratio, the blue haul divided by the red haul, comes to 0.95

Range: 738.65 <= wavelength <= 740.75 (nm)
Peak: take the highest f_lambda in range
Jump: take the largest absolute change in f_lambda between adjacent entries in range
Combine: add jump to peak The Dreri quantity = 20.6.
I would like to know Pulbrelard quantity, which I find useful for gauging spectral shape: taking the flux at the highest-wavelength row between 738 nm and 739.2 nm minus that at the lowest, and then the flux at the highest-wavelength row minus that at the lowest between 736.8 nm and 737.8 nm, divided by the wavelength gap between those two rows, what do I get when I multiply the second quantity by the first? 9.1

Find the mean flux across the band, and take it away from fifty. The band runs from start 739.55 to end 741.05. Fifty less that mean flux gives 33.5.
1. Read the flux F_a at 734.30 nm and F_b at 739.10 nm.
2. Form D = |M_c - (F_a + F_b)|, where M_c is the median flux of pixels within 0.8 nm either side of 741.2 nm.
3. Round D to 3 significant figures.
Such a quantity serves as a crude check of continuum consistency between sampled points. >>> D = 11.9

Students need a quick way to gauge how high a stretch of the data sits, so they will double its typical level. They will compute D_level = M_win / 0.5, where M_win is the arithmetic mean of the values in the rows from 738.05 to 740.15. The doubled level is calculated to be 32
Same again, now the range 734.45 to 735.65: 30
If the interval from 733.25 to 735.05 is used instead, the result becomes 30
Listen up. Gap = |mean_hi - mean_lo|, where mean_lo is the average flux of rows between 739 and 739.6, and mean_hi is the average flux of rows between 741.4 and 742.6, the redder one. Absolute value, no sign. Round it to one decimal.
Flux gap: 0.4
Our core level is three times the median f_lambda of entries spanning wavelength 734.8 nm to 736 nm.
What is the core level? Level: 46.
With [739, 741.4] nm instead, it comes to 49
